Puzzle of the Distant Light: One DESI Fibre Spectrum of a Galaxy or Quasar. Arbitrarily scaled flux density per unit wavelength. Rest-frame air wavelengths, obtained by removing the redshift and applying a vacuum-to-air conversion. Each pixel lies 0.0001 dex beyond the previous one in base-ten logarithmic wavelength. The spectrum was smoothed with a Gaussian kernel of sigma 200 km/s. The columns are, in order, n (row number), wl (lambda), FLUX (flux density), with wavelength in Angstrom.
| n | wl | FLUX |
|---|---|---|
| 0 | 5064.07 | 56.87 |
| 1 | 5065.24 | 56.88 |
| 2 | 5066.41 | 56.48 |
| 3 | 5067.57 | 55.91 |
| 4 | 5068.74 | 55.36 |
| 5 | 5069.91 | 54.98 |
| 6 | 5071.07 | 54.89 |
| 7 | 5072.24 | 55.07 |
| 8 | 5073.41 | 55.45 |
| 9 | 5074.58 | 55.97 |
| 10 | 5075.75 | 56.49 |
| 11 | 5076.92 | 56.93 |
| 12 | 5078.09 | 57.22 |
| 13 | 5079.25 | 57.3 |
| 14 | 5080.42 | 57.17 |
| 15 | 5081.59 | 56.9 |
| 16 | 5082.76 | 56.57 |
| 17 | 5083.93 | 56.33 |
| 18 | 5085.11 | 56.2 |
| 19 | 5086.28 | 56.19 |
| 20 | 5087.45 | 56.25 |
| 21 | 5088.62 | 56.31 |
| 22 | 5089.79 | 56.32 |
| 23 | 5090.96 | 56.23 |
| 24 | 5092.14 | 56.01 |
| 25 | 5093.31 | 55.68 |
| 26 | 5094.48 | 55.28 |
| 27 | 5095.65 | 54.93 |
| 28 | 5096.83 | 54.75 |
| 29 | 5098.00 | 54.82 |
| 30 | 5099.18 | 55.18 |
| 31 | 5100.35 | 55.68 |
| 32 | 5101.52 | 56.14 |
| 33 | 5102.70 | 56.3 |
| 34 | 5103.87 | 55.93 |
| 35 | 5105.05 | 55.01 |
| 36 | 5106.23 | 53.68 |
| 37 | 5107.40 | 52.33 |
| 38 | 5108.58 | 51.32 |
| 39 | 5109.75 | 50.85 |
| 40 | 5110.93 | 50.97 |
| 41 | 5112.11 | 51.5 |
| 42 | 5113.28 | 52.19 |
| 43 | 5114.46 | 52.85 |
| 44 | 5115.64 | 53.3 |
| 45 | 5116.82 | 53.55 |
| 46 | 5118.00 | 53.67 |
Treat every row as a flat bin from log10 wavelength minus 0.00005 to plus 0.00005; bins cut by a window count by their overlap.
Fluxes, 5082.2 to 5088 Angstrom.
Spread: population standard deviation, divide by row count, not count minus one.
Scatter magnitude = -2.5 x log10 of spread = 2.1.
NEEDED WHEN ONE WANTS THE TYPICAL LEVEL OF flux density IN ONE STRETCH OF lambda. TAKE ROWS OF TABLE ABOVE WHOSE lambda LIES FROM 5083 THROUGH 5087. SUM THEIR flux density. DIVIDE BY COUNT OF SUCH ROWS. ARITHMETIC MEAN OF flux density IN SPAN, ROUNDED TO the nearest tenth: 56.2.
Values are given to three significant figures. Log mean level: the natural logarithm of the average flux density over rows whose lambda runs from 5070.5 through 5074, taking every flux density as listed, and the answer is 4.01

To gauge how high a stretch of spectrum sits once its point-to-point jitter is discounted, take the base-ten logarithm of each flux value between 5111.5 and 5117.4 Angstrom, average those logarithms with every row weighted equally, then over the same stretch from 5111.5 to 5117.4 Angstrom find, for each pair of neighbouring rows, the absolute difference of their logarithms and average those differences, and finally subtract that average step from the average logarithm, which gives 1.72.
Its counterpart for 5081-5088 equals 1.75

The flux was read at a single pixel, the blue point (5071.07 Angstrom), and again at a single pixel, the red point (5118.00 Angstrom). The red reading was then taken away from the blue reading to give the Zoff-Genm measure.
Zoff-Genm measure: 1.2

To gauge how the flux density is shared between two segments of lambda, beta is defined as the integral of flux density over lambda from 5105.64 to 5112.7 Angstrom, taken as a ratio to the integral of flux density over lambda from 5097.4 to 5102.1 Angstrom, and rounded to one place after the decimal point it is 1.4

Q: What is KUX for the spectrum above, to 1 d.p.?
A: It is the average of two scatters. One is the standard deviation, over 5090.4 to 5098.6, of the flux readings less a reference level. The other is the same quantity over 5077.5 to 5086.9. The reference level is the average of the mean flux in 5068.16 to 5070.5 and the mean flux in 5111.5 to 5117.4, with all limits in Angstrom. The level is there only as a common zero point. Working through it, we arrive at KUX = 0.5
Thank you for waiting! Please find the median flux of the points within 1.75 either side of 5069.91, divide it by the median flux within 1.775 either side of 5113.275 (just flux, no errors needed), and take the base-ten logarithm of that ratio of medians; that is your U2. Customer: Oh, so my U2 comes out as 0.023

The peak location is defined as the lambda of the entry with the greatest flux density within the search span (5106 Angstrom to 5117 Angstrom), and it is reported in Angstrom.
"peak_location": 5106.23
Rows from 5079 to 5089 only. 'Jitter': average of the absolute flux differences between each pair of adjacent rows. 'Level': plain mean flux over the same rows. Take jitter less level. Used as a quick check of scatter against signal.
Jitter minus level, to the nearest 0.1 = -56.4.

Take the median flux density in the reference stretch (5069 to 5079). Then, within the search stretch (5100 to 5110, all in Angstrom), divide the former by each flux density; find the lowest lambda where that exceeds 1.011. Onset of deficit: 5105.05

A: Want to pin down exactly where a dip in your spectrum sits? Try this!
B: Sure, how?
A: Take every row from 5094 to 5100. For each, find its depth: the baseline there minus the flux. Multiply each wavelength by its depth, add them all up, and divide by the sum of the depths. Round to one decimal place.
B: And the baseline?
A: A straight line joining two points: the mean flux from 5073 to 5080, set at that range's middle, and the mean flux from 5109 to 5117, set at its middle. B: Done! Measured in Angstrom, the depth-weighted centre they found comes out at 5097.1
